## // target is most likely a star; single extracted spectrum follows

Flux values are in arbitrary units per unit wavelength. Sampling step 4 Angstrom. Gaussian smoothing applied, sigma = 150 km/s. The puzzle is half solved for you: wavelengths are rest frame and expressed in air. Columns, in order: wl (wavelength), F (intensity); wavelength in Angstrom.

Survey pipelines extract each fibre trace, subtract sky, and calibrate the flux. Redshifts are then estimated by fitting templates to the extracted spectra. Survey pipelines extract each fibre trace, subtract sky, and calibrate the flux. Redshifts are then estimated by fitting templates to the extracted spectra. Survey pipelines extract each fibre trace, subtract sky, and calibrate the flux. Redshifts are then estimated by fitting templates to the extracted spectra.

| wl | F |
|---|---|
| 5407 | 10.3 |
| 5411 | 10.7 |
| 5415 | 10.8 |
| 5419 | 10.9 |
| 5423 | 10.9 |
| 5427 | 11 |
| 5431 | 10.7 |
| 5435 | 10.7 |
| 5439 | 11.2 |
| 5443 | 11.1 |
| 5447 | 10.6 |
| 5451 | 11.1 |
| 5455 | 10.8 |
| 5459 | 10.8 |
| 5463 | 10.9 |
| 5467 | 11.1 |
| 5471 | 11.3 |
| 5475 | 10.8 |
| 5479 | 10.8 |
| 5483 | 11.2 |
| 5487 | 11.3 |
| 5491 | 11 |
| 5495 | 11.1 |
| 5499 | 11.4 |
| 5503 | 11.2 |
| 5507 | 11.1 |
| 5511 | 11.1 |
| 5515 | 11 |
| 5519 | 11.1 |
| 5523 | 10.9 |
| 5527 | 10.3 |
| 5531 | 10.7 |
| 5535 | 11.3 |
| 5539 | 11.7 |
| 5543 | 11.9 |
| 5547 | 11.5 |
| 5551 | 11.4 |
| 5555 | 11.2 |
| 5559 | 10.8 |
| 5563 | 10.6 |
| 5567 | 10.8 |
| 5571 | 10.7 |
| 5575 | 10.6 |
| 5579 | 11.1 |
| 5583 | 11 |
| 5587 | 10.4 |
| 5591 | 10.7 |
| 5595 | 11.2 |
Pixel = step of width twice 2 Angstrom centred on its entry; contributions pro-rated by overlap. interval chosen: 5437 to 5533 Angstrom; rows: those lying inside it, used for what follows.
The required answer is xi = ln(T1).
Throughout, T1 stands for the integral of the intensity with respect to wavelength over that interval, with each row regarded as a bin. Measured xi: 7.0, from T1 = 1056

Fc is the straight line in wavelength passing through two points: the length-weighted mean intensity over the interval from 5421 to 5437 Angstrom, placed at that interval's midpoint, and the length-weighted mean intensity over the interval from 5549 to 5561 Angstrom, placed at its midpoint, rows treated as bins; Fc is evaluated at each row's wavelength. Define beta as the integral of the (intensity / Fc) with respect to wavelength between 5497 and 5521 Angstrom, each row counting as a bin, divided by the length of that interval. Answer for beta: 1.01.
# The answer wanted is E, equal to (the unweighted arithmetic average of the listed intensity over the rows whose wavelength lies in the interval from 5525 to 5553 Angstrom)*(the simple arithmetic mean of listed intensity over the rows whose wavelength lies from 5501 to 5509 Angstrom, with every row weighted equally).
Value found 126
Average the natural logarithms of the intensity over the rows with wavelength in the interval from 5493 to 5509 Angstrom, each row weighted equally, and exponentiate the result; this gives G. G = 11.20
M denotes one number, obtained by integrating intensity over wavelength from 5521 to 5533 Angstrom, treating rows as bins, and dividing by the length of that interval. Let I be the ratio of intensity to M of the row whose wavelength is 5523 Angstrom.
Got 1.03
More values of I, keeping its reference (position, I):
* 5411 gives 1.01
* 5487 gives 1.06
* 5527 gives 0.97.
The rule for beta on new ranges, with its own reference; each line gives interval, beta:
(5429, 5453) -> 1.00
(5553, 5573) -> 0.97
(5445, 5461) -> 0.99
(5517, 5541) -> 0.99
